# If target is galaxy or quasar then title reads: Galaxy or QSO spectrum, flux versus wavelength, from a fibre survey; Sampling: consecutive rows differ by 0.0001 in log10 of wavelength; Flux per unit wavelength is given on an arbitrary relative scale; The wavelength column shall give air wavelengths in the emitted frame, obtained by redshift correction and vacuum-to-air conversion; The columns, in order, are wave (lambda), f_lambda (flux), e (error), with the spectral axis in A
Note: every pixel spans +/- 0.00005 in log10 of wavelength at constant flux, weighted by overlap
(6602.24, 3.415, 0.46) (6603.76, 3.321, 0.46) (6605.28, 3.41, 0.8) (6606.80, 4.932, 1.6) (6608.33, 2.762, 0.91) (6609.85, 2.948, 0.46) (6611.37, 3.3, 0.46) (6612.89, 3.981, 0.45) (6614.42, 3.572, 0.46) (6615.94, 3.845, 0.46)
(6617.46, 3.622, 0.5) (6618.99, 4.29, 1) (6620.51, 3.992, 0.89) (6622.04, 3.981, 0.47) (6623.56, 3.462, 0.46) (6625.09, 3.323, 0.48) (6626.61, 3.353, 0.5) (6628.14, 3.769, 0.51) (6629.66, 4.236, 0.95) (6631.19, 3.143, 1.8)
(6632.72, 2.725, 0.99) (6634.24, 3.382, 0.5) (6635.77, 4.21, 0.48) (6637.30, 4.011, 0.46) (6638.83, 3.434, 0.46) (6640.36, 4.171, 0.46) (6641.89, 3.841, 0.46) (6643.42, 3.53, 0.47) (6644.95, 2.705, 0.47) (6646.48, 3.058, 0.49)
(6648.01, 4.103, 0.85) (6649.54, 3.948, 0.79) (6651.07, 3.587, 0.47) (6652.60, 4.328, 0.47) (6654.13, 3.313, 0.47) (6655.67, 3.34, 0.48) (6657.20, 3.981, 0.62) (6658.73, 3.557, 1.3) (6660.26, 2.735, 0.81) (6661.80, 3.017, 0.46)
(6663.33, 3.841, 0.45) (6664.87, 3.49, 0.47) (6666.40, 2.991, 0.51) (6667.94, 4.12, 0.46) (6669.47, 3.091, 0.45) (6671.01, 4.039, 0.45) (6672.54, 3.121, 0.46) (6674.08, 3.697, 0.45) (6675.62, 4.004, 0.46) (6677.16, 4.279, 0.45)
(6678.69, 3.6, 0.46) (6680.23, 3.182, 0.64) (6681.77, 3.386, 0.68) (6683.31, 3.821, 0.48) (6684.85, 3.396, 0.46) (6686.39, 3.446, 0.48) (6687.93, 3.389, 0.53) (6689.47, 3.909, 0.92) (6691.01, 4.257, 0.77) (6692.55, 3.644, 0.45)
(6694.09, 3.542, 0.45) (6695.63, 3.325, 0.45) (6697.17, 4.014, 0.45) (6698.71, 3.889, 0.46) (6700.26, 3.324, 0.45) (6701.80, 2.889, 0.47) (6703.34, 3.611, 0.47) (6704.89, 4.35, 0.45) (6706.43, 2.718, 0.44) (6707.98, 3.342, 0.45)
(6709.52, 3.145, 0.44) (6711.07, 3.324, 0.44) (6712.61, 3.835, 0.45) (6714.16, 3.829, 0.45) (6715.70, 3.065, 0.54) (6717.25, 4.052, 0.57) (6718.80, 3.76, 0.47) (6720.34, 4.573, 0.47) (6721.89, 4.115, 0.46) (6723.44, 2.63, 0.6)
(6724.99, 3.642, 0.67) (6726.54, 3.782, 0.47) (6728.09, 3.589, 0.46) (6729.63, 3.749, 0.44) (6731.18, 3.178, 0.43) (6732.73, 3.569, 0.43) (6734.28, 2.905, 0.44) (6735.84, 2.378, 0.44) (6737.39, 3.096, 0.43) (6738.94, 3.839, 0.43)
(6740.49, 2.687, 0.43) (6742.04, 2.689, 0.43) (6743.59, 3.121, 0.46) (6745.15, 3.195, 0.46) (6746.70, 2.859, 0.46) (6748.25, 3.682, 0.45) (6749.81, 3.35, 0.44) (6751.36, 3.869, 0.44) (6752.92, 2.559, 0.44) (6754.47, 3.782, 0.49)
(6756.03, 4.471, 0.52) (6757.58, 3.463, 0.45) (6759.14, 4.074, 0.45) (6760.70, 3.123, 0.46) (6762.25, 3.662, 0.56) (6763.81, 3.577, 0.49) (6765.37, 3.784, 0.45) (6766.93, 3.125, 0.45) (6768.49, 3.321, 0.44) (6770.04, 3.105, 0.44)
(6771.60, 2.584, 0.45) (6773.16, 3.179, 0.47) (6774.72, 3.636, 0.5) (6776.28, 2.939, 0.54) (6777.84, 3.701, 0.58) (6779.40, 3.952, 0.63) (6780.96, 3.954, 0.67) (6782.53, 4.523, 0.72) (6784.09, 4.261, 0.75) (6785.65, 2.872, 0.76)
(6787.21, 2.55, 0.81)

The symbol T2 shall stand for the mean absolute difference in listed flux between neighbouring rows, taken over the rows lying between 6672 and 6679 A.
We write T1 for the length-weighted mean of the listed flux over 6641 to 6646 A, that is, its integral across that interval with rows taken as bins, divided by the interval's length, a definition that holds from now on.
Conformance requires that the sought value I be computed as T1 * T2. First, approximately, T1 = 3.36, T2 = 0.46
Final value 1.5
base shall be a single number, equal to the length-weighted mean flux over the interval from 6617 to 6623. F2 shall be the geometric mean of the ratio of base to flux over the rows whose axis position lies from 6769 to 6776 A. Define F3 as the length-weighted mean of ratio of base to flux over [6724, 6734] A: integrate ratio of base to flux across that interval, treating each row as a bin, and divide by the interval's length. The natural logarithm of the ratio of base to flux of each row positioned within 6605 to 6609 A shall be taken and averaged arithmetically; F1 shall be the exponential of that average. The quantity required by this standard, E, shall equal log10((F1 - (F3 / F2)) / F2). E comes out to -0.77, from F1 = 1.10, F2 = 1.28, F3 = 1.133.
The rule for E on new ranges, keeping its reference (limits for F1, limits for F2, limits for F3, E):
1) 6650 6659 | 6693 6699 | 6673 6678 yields -0.89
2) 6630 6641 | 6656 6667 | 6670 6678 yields -0.71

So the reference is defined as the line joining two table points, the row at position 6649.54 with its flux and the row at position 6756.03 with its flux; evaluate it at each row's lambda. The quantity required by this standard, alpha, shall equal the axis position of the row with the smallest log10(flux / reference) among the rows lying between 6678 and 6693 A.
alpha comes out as 6680.23 A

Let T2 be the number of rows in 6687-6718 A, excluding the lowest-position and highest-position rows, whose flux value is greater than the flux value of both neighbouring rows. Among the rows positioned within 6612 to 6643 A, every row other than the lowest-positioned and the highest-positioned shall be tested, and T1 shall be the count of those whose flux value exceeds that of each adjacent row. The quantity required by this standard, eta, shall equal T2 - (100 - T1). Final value -90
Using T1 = 5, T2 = 5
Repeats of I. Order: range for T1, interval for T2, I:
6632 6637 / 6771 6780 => 1.9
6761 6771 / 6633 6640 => 1.8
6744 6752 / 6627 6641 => 2.1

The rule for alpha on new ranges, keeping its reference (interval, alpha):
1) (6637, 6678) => 6660.26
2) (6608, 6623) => 6608.33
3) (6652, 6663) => 6660.26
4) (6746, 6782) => 6771.60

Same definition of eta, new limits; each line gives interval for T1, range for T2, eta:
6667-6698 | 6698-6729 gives -89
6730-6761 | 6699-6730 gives -87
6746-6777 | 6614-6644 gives -87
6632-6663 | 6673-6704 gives -90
